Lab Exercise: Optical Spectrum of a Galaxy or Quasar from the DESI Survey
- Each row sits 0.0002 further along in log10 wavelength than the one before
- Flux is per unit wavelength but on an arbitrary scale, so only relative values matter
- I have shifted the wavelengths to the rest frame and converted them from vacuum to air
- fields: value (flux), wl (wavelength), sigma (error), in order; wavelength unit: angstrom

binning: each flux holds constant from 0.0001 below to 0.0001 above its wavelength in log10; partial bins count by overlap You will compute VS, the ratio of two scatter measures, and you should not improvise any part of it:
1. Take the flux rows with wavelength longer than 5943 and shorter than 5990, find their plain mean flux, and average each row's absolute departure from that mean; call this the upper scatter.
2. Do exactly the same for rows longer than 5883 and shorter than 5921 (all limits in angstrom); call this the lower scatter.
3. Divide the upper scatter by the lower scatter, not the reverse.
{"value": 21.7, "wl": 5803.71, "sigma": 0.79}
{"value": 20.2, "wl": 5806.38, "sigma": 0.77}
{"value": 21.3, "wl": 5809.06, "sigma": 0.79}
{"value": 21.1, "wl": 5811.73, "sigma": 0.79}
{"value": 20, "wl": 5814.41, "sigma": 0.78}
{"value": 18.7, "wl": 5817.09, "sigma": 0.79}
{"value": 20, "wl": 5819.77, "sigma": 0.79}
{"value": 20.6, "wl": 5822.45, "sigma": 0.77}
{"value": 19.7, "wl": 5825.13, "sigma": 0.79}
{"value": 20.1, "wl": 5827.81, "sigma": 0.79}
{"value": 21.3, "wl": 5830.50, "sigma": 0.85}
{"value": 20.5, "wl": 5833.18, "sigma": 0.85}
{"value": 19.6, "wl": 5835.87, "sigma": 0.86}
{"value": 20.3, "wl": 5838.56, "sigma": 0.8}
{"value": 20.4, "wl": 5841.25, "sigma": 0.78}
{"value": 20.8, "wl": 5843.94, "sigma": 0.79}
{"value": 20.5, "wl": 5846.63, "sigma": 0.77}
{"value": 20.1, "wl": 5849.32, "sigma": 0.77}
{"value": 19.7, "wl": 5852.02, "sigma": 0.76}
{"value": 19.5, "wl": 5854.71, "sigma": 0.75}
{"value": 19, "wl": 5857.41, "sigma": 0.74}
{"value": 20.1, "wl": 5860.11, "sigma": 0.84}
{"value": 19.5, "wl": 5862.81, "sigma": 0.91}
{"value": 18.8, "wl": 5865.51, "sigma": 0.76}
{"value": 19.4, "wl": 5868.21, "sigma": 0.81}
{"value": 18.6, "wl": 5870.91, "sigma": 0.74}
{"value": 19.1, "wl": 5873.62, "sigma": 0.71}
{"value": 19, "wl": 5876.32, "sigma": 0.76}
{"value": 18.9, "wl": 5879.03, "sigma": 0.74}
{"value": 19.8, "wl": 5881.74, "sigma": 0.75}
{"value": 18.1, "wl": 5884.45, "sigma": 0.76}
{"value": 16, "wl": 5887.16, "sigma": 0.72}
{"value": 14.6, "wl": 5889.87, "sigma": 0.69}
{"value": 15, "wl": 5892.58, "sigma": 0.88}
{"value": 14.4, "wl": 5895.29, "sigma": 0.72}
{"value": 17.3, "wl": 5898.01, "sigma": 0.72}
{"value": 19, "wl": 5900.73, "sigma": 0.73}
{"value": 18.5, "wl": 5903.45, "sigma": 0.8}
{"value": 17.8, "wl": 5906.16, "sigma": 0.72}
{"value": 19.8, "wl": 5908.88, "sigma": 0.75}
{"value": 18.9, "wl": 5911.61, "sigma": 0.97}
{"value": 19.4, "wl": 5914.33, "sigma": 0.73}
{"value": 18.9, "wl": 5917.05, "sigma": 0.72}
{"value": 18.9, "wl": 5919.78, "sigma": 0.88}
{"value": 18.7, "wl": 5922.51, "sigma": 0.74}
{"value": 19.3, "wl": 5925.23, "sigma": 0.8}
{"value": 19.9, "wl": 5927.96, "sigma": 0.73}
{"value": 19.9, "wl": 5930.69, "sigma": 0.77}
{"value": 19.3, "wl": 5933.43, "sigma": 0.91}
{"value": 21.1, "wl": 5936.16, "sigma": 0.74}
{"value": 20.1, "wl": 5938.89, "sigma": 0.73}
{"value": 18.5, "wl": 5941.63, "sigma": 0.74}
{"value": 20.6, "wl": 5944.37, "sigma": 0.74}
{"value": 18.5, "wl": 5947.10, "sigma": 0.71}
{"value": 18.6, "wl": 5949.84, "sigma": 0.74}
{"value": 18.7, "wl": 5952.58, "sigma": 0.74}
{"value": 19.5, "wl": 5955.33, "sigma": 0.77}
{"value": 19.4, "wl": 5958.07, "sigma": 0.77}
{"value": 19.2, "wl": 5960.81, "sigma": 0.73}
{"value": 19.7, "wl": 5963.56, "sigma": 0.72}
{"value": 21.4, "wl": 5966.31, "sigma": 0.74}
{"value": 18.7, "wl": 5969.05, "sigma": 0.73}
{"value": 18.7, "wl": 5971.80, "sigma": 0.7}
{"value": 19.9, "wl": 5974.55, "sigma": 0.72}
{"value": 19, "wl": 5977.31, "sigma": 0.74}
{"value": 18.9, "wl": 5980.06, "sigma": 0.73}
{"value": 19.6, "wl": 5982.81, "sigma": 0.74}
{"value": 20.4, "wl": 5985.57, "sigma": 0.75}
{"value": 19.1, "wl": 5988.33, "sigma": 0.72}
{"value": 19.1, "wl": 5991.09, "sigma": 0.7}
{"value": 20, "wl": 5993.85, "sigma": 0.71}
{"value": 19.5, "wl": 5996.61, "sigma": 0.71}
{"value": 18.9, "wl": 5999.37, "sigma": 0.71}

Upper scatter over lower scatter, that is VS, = 0.4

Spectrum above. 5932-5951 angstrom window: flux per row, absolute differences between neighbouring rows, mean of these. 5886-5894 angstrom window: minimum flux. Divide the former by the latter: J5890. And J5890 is 0.10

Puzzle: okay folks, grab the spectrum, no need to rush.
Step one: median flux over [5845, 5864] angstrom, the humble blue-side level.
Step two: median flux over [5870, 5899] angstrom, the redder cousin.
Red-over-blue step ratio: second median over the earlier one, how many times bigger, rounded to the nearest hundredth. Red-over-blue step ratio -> 0.92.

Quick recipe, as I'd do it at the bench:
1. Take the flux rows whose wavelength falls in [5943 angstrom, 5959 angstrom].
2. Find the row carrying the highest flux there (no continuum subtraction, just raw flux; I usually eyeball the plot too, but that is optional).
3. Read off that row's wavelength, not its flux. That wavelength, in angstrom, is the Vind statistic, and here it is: 5944.37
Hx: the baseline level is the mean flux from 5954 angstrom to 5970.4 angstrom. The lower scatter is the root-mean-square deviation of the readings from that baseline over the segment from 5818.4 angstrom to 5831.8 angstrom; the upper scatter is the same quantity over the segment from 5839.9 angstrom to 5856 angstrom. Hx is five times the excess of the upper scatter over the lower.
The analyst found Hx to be -1.0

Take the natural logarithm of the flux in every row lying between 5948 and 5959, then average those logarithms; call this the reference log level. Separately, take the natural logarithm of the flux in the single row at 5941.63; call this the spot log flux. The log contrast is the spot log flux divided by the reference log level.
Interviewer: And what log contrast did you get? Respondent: 0.99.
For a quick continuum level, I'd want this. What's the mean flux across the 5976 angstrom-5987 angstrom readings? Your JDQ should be 19.5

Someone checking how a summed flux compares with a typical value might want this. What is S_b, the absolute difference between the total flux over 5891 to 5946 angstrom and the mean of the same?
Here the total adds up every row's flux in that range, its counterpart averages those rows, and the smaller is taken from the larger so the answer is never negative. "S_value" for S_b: 357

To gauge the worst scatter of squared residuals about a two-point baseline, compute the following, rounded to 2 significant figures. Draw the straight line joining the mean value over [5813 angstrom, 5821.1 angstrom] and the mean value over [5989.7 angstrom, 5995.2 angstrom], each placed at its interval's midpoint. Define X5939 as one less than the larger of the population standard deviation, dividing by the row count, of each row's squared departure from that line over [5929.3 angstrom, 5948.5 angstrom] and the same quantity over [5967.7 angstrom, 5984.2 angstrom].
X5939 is -0.24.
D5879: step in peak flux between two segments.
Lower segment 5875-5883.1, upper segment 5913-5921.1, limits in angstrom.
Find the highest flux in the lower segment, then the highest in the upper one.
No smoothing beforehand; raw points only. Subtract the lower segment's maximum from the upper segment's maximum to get -0.4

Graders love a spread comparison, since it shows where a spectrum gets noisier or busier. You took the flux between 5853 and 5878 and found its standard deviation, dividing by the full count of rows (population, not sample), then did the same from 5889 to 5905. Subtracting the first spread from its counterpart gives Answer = 1.5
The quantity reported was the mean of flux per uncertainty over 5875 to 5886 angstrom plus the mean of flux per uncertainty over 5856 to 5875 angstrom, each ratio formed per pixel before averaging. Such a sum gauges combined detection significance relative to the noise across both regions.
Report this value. 49.7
